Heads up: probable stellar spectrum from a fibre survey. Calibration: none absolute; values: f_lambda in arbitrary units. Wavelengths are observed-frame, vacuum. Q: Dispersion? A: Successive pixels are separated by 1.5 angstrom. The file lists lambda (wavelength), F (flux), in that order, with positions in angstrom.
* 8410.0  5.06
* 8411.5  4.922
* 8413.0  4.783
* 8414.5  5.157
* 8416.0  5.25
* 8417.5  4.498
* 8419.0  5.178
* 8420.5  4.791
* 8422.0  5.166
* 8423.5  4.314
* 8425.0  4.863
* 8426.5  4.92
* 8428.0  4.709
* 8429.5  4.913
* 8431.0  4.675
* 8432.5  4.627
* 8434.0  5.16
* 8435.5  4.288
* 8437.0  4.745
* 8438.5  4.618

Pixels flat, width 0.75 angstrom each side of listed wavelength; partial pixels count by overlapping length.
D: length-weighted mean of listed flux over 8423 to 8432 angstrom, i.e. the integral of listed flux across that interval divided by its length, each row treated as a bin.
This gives 4.74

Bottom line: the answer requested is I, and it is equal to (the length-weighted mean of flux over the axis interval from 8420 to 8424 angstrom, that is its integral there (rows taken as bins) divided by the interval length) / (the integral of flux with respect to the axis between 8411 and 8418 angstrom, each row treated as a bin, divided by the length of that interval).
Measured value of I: 0.97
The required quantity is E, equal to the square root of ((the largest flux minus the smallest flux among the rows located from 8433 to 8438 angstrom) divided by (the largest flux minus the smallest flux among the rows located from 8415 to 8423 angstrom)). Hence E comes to 1.08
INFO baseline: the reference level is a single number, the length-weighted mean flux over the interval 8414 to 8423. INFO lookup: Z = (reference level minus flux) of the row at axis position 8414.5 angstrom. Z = -0.2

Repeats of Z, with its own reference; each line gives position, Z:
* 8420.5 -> 0.2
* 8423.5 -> 0.7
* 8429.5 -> 0.1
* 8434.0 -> -0.2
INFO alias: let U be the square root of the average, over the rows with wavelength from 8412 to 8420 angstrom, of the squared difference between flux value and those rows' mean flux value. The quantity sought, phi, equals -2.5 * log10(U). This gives 1.35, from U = 0.29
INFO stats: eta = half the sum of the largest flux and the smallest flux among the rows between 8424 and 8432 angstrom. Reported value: 4.80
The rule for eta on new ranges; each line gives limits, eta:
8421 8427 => 4.74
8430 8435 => 4.89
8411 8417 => 5.02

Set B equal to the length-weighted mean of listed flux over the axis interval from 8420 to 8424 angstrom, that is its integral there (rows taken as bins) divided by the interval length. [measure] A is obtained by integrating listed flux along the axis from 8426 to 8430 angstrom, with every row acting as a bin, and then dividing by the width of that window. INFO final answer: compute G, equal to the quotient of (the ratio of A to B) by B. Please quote 0.212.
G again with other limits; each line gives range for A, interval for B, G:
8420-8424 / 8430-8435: 0.208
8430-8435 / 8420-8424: 0.210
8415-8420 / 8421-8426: 0.217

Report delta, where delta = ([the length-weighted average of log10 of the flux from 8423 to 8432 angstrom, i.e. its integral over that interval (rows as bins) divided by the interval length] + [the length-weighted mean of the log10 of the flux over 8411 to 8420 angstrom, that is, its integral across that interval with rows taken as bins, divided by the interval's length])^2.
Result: 1.88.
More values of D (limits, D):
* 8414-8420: 5.01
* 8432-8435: 4.87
